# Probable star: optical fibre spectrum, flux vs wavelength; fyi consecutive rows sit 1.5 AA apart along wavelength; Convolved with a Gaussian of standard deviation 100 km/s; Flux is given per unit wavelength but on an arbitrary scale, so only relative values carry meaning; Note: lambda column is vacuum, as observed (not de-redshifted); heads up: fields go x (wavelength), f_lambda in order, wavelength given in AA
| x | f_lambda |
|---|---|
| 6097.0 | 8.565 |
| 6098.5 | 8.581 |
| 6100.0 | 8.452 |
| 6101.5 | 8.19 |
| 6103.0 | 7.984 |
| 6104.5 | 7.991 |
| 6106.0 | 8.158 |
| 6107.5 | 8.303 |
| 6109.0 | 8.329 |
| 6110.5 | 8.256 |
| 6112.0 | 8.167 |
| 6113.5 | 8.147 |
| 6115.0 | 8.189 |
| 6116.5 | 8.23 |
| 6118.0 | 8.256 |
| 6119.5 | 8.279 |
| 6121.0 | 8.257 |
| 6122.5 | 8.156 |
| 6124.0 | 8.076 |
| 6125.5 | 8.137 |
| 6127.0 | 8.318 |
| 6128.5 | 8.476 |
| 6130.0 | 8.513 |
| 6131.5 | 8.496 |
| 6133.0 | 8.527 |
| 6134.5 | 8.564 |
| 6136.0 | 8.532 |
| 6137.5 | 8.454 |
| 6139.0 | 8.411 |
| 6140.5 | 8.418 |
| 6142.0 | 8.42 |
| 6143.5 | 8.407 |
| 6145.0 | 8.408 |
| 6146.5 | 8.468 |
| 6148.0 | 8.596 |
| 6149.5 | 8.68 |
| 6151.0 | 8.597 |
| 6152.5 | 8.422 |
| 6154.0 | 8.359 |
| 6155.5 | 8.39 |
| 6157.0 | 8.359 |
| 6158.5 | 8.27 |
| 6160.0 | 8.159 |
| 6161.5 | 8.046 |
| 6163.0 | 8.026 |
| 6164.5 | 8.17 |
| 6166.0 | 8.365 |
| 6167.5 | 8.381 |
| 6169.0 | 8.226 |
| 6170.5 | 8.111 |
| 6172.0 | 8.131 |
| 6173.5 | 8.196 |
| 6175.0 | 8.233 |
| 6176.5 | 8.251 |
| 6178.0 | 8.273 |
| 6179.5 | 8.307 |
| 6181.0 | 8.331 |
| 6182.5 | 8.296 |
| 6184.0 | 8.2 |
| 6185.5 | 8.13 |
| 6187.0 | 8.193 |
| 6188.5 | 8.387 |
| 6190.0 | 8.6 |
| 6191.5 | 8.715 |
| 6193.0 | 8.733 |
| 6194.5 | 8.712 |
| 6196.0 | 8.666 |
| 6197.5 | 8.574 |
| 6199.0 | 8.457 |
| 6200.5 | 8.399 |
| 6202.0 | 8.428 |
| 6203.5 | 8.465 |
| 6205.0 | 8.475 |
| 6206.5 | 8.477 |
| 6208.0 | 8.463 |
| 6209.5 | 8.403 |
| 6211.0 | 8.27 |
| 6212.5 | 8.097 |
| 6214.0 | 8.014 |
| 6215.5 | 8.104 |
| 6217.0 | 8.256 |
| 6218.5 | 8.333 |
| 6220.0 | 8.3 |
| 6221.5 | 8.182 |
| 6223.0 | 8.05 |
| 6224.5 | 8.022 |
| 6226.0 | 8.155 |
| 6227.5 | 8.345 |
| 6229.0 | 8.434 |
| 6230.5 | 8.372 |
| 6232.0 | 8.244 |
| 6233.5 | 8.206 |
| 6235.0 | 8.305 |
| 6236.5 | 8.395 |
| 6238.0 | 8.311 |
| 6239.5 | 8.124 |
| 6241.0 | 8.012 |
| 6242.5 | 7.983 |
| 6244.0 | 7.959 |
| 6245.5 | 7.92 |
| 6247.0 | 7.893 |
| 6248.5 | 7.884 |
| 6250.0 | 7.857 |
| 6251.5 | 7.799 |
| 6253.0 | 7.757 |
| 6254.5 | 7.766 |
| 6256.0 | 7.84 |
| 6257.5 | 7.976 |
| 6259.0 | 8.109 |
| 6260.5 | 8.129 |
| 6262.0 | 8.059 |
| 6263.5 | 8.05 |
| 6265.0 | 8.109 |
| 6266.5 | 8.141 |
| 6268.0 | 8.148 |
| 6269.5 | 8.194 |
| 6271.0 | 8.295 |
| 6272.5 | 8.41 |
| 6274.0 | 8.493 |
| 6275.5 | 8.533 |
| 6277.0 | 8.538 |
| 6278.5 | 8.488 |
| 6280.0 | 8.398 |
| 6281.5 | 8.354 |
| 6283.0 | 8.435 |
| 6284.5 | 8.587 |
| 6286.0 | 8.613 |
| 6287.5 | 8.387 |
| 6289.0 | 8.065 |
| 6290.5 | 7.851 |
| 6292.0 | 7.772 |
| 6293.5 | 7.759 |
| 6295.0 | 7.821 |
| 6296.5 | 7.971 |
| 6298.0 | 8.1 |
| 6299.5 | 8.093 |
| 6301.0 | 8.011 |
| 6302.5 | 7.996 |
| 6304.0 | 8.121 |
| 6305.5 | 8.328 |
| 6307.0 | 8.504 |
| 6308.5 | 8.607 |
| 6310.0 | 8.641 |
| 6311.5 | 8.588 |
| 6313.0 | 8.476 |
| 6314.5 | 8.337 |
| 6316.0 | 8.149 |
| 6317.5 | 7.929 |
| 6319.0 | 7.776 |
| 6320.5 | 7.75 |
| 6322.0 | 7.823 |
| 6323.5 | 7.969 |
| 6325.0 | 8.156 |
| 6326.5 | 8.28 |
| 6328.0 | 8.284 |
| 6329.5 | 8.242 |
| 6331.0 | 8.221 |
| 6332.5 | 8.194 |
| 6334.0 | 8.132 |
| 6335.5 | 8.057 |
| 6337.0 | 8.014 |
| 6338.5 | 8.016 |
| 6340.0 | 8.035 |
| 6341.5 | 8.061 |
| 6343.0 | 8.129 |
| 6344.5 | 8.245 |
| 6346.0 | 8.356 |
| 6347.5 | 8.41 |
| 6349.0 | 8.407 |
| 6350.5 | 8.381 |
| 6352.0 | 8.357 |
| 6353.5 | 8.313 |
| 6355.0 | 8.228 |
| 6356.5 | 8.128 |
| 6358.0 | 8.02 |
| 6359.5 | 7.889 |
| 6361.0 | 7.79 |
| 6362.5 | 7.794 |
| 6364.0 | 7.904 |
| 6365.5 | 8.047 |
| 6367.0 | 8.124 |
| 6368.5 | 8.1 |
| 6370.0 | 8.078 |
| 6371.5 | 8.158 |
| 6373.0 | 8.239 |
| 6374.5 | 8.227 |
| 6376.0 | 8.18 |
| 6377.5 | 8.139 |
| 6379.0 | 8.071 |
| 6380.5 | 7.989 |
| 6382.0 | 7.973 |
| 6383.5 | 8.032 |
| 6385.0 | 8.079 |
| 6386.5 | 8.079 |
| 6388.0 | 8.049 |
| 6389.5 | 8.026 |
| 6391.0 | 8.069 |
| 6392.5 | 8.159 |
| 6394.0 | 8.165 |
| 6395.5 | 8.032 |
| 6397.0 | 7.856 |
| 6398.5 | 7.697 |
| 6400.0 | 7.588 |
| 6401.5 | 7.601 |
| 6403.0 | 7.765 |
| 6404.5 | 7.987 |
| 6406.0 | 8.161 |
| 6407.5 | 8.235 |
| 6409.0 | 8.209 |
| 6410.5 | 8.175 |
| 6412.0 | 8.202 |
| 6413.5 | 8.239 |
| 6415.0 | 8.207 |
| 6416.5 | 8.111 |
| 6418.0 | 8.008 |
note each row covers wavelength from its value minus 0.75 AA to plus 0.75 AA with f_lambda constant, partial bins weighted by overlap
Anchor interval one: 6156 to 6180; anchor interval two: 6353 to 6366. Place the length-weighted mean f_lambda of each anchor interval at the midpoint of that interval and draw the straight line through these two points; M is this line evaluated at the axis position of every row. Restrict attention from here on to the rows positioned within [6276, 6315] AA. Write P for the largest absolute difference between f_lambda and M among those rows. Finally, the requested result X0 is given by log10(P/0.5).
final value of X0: 0.06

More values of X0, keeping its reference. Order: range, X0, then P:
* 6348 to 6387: -0.11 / 0.389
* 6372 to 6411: -0.13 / 0.373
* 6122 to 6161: -0.06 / 0.439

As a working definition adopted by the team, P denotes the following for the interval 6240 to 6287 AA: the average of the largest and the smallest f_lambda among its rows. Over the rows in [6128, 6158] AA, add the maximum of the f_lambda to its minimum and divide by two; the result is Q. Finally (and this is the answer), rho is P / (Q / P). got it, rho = 7.86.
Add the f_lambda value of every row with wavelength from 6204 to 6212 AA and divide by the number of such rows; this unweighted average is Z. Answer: 8.42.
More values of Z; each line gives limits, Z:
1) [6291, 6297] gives 7.83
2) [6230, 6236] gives 8.28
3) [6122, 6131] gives 8.28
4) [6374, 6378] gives 8.18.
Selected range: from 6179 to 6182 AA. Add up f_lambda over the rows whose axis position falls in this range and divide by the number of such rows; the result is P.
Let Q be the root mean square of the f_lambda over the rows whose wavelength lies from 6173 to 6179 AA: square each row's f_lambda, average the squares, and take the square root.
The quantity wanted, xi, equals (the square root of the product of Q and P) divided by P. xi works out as 1.00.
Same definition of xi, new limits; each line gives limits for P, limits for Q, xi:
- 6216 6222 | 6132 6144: 1.01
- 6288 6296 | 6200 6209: 1.04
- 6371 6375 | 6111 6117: 1.00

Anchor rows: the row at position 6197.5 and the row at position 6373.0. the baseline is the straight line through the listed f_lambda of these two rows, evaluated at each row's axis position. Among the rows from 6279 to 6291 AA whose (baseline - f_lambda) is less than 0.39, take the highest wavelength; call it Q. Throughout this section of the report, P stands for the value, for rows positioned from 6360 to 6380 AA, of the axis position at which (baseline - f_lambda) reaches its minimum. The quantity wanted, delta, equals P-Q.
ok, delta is 84.0 AA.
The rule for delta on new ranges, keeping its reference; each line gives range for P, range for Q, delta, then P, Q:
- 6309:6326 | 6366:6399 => -87.0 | 6310.0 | 6397.0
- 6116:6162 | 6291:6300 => -150.0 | 6149.5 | 6299.5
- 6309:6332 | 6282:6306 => 4.5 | 6310.0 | 6305.5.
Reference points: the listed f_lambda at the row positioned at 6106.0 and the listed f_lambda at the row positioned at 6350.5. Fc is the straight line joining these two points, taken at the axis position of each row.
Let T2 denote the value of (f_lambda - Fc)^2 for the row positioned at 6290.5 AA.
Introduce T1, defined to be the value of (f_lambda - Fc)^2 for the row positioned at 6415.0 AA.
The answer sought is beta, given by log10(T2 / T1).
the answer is 0.6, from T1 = 0.05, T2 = 0.226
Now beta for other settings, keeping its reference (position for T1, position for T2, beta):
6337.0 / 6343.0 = -0.3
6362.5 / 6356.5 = -0.7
